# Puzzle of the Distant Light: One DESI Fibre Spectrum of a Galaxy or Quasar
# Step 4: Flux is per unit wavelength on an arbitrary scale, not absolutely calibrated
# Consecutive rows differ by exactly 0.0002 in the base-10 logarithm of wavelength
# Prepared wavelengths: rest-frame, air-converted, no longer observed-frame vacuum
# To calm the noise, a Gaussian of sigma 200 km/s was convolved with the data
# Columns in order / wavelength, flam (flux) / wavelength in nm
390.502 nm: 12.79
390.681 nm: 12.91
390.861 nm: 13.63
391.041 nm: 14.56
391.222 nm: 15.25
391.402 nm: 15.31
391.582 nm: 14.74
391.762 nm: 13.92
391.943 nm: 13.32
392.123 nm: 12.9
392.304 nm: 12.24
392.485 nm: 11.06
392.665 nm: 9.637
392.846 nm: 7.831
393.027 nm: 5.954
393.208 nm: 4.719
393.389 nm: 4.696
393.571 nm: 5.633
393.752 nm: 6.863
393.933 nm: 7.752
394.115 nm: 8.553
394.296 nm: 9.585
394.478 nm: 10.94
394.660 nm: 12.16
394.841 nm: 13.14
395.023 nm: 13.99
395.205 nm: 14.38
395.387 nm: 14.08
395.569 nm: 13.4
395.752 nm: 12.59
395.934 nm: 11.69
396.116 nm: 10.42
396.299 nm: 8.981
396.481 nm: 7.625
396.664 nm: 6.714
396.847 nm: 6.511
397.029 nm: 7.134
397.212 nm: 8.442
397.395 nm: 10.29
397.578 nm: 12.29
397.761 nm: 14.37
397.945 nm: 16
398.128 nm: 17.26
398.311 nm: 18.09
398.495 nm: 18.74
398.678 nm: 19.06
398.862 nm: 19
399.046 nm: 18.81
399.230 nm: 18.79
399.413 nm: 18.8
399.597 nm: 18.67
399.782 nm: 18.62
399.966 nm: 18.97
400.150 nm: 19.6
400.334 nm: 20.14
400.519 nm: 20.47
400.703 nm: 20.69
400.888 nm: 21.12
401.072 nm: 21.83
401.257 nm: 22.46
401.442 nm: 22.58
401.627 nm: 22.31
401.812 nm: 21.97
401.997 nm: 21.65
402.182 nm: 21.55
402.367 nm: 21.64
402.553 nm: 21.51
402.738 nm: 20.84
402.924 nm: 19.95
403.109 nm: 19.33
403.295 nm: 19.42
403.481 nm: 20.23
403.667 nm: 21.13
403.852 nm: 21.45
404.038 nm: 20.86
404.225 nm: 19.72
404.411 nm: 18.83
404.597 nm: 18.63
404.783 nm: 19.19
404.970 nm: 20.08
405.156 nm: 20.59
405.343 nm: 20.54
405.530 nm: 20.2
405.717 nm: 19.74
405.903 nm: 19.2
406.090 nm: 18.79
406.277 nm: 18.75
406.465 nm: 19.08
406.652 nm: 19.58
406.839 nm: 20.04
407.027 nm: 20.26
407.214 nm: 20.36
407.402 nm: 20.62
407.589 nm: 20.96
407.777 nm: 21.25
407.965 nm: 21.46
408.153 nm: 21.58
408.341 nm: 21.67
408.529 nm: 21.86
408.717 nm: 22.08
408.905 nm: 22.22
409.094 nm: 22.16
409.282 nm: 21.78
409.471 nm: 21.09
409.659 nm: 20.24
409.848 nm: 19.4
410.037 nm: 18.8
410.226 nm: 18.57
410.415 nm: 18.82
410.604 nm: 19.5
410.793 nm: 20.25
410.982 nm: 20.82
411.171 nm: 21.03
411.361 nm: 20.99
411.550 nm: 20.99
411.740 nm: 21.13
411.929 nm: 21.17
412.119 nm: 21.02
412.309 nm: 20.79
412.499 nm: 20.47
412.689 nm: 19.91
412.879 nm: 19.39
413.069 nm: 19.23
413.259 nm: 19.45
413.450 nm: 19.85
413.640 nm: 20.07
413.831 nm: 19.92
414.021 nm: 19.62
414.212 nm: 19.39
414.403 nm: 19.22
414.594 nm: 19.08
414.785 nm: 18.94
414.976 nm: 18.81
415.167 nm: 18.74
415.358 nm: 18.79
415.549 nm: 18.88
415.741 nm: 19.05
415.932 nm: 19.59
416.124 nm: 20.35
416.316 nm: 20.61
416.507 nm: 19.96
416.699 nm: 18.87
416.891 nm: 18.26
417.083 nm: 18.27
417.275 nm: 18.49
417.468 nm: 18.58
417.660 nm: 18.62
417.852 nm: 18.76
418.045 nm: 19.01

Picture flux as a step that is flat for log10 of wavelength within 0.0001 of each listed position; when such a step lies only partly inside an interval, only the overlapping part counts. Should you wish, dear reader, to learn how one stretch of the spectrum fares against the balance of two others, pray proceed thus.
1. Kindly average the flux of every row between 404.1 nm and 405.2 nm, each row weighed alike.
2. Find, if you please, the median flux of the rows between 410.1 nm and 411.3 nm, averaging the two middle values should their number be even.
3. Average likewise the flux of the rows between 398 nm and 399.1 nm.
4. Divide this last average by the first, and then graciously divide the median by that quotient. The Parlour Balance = 21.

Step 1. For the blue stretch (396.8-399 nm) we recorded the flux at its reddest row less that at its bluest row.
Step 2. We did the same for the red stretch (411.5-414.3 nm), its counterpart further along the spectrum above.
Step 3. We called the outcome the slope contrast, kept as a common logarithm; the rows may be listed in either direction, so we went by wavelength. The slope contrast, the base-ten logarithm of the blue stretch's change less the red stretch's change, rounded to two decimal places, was 1.15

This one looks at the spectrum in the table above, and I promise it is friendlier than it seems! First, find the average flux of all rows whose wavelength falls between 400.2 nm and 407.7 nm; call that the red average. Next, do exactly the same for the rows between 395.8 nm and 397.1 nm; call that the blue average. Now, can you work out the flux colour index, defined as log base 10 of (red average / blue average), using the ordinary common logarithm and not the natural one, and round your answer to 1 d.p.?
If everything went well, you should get 0.4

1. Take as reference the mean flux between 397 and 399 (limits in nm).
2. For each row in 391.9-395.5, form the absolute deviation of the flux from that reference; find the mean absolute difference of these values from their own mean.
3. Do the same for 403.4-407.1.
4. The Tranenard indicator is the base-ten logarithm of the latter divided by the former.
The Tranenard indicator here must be -0.61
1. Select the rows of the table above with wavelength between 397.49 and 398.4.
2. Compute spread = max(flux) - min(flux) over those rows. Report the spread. 5.8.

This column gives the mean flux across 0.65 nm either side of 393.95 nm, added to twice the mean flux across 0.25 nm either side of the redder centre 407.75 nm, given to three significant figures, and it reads 50.2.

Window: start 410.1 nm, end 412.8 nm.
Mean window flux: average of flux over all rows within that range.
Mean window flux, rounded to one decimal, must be 20.4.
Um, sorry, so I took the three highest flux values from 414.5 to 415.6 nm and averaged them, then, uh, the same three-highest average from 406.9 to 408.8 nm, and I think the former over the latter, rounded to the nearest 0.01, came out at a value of 0.87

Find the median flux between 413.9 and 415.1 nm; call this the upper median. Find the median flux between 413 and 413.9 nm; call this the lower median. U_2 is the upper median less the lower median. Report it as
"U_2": -1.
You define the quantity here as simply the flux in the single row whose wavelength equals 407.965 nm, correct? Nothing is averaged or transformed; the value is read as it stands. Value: 21.46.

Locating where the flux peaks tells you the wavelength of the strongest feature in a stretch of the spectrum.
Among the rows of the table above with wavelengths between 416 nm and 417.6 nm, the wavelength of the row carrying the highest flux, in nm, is 416.316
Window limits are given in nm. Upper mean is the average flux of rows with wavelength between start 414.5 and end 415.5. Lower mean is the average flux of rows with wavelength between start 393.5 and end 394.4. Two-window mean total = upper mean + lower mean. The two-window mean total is 27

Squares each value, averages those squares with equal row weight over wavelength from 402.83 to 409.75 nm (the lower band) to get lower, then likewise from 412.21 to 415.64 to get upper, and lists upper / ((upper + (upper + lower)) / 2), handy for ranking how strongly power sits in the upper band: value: 0.65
